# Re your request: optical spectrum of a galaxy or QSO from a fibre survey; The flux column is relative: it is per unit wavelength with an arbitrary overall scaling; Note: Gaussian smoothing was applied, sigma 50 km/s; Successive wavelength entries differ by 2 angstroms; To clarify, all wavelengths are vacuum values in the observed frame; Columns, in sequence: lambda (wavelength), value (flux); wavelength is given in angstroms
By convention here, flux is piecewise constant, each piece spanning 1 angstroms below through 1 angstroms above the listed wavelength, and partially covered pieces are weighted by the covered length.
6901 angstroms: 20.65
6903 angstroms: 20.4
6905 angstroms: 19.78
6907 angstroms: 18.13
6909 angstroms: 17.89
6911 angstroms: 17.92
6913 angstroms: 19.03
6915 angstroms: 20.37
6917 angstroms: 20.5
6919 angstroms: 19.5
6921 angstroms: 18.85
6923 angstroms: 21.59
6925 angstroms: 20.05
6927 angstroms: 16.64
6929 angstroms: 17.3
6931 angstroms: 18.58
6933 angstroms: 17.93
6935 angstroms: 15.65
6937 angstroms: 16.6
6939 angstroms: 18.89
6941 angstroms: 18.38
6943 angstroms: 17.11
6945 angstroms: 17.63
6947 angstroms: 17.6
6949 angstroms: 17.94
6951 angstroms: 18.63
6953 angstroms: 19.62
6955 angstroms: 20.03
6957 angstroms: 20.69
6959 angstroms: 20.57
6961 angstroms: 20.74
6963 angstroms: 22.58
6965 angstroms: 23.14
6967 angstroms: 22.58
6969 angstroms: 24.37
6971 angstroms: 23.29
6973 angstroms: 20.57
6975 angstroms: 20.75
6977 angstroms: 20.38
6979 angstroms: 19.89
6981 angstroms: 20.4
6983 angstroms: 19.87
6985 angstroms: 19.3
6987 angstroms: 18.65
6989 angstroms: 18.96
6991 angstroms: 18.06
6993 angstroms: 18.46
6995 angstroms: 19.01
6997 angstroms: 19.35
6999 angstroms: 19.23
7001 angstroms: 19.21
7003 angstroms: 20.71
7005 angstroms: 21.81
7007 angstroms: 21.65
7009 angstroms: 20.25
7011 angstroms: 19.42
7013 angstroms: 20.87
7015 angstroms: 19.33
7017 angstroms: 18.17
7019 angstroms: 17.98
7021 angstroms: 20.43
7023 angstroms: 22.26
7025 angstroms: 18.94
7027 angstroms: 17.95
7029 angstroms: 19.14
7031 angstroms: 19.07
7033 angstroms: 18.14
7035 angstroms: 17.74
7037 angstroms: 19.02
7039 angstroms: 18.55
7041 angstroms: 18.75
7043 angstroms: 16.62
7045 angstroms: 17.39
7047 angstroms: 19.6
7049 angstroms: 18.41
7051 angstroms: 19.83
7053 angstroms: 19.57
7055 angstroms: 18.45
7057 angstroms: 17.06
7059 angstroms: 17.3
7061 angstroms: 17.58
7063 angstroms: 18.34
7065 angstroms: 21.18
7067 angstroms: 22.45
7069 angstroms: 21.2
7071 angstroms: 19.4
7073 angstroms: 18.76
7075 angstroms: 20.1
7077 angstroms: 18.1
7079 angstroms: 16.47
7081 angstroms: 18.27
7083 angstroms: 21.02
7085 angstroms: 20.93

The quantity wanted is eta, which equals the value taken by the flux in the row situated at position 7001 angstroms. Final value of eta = 19.21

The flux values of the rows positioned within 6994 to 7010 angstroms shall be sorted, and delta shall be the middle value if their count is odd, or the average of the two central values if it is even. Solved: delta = 19.8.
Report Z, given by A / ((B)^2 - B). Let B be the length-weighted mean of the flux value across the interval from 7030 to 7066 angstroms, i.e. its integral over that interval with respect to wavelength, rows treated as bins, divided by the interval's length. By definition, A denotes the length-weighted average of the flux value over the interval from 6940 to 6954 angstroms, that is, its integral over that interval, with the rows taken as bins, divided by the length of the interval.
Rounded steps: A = 18.1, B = 18.48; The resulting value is 0.056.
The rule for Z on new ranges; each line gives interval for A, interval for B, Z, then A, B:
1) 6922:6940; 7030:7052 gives 0.056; 18.1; 18.47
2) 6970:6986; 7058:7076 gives 0.056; 20.6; 19.59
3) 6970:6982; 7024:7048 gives 0.065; 20.9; 18.41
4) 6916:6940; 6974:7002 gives 0.052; 18.5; 19.39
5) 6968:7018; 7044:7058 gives 0.061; 20.1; 18.62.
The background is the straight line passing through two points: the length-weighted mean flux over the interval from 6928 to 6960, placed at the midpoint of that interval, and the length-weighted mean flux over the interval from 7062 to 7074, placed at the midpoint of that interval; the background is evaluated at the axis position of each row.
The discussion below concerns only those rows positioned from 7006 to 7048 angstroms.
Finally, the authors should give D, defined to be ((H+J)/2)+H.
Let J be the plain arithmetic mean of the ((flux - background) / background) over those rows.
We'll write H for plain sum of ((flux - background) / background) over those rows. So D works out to -0.8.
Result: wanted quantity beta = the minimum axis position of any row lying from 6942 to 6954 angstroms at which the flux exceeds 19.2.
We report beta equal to 6953 angstroms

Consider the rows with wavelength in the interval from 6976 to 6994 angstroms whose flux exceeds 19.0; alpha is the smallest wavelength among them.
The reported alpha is 6977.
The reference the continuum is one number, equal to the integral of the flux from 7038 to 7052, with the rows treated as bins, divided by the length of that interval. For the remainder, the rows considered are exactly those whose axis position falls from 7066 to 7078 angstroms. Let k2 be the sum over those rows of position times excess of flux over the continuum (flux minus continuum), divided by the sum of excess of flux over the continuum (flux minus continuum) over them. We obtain 7069.2 angstroms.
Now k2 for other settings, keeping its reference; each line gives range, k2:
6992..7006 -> 7002.1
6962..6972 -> 6967.2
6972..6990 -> 6978.7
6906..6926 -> 6921.3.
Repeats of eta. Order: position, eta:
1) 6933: 17.93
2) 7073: 18.76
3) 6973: 20.57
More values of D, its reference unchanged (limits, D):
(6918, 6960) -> 0.6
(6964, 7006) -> 2.4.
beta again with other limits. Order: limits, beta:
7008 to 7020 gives 7009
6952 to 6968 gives 6953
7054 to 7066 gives 7065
